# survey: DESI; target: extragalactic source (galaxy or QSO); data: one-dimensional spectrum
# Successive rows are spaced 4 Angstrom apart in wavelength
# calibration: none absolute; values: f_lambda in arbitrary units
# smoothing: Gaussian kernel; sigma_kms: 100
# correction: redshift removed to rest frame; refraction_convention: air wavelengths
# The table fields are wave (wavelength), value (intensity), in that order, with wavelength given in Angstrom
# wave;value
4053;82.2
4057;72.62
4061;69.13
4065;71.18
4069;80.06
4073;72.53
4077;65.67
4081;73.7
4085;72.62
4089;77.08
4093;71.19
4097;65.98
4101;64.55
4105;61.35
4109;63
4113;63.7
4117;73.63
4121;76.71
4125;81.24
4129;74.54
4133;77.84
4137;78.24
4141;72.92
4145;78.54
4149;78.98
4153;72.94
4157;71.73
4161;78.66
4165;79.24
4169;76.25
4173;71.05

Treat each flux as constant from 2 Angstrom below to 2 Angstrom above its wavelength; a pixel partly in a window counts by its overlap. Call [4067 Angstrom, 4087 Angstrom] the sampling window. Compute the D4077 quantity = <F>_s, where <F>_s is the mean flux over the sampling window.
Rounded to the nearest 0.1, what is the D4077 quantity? 72.9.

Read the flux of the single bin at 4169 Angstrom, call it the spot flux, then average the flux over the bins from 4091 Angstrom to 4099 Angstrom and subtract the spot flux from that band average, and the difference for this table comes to -8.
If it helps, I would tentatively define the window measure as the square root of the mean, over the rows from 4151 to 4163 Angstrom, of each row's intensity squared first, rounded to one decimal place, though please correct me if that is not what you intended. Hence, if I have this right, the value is 74.5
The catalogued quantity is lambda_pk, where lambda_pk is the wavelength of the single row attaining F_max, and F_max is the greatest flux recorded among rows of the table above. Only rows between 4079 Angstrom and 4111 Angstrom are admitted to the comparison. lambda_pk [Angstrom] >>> 4089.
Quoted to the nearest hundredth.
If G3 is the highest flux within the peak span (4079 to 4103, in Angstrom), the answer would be 77.08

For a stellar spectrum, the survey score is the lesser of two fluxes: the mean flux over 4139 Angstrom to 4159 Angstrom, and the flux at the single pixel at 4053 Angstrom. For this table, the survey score 75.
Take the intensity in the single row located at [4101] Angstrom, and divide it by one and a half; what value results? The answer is 43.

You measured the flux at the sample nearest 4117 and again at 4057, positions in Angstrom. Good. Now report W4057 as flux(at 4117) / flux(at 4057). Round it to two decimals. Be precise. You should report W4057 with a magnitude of 1.01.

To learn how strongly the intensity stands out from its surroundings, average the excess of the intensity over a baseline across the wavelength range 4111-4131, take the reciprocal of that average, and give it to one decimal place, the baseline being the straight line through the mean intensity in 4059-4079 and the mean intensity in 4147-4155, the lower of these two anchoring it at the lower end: -2.3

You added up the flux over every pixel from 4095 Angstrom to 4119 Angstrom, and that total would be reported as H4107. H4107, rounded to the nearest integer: 392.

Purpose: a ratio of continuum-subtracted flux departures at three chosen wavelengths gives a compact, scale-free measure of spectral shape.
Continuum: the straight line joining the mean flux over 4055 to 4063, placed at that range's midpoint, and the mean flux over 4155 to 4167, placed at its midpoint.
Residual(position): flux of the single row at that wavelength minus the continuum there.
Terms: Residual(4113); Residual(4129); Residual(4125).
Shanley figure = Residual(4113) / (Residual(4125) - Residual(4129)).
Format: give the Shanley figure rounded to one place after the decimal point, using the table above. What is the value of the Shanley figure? -1.5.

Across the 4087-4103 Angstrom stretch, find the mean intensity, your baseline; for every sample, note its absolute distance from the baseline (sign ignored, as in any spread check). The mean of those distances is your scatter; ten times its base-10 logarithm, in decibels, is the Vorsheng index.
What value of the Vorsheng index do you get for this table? 6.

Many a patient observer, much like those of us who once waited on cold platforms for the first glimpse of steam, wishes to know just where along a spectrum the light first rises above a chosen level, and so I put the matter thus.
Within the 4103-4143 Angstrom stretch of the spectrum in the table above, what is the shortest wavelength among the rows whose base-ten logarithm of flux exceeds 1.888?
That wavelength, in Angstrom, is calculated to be 4125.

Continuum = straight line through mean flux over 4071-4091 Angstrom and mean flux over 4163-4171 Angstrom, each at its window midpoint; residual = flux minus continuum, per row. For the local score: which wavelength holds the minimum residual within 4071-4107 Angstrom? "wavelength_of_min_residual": 4105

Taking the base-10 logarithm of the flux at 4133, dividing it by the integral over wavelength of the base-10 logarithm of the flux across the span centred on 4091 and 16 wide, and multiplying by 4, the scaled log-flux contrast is 0.25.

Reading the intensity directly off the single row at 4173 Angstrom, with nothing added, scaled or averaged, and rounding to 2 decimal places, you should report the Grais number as 71.05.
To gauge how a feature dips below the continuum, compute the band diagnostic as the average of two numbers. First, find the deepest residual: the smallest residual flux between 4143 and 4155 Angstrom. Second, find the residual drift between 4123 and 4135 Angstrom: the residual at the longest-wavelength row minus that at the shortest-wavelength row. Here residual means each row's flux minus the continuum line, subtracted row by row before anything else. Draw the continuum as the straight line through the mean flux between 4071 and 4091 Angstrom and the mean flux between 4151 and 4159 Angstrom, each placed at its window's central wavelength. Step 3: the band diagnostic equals -1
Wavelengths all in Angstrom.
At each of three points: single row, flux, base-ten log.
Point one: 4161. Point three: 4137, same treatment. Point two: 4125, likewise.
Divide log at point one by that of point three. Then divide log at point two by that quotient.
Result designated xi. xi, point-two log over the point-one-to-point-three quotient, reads 1.91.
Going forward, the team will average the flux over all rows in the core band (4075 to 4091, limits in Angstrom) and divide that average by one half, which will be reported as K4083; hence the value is 145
